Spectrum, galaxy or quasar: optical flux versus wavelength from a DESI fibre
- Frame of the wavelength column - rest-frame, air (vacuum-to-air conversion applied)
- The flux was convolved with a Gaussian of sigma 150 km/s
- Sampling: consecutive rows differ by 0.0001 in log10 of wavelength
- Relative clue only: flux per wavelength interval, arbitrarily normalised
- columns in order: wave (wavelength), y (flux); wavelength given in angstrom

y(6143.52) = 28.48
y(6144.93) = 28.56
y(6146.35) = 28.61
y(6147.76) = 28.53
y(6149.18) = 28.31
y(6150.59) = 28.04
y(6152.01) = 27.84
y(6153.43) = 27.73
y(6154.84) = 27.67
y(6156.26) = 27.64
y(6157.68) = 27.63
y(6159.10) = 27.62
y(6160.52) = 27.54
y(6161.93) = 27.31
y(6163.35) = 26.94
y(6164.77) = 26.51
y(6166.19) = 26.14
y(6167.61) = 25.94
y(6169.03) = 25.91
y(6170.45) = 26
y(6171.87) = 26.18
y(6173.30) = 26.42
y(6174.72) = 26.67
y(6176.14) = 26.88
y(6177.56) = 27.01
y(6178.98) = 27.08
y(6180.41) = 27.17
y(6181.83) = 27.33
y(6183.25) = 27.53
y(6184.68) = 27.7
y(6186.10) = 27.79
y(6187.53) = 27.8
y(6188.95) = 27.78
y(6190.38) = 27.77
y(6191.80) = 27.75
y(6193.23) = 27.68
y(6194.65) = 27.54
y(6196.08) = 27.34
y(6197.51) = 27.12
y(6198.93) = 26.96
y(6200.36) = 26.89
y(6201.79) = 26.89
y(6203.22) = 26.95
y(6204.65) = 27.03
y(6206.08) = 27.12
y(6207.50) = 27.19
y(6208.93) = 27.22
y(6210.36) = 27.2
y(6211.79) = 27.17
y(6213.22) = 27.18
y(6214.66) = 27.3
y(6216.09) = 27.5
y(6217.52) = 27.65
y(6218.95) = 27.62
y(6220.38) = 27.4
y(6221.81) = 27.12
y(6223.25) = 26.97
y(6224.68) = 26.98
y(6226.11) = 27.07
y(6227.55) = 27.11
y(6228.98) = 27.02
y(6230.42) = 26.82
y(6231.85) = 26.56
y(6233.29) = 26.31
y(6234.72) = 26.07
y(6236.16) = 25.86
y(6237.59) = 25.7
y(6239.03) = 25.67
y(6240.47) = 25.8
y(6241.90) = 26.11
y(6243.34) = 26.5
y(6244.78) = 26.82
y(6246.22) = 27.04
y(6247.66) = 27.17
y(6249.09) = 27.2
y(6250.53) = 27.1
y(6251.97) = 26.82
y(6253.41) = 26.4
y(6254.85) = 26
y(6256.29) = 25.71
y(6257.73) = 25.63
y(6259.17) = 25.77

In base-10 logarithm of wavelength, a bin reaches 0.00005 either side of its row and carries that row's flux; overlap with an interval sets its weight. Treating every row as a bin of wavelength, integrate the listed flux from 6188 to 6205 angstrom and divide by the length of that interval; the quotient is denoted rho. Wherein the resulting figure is 27.3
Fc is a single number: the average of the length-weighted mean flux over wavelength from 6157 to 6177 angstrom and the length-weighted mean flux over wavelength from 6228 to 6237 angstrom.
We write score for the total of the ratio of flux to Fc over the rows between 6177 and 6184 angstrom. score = 5.12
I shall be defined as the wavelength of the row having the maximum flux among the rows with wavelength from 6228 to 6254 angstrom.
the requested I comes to 6249.09 angstrom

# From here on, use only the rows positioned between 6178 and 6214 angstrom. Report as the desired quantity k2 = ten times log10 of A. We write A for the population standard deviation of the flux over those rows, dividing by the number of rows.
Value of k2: -5.1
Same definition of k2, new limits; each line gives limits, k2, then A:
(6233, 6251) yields -2.5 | 0.57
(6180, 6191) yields -6.5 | 0.23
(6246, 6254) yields -5.6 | 0.28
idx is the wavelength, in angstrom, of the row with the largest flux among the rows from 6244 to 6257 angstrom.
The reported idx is 6249.09 angstrom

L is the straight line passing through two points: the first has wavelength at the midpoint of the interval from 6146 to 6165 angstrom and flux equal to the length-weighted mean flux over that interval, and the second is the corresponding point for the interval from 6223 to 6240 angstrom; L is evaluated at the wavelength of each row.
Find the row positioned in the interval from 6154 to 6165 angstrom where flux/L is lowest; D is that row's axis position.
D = 6164.77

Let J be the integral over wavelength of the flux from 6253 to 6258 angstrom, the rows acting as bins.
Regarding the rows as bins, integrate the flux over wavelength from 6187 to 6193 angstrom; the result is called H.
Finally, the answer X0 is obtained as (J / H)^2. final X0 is 0.61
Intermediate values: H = 167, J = 130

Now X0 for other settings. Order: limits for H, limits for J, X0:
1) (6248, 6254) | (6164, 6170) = 0.94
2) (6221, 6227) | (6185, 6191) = 1.06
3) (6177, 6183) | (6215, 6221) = 1.03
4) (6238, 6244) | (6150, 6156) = 1.14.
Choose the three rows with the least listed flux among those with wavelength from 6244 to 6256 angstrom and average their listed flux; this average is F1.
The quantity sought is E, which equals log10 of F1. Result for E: 1.42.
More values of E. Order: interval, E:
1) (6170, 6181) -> 1.42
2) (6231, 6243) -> 1.41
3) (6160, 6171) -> 1.41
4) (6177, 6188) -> 1.43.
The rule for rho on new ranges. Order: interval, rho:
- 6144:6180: 27.2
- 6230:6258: 26.4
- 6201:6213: 27.1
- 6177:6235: 27.2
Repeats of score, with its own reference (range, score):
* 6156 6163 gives 5.18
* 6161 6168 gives 5.00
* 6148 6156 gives 5.25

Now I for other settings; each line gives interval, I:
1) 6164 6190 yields 6187.53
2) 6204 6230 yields 6217.52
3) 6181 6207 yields 6187.53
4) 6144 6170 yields 6146.35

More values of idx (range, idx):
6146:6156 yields 6146.35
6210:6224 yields 6217.52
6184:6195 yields 6187.53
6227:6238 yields 6227.55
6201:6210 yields 6208.93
